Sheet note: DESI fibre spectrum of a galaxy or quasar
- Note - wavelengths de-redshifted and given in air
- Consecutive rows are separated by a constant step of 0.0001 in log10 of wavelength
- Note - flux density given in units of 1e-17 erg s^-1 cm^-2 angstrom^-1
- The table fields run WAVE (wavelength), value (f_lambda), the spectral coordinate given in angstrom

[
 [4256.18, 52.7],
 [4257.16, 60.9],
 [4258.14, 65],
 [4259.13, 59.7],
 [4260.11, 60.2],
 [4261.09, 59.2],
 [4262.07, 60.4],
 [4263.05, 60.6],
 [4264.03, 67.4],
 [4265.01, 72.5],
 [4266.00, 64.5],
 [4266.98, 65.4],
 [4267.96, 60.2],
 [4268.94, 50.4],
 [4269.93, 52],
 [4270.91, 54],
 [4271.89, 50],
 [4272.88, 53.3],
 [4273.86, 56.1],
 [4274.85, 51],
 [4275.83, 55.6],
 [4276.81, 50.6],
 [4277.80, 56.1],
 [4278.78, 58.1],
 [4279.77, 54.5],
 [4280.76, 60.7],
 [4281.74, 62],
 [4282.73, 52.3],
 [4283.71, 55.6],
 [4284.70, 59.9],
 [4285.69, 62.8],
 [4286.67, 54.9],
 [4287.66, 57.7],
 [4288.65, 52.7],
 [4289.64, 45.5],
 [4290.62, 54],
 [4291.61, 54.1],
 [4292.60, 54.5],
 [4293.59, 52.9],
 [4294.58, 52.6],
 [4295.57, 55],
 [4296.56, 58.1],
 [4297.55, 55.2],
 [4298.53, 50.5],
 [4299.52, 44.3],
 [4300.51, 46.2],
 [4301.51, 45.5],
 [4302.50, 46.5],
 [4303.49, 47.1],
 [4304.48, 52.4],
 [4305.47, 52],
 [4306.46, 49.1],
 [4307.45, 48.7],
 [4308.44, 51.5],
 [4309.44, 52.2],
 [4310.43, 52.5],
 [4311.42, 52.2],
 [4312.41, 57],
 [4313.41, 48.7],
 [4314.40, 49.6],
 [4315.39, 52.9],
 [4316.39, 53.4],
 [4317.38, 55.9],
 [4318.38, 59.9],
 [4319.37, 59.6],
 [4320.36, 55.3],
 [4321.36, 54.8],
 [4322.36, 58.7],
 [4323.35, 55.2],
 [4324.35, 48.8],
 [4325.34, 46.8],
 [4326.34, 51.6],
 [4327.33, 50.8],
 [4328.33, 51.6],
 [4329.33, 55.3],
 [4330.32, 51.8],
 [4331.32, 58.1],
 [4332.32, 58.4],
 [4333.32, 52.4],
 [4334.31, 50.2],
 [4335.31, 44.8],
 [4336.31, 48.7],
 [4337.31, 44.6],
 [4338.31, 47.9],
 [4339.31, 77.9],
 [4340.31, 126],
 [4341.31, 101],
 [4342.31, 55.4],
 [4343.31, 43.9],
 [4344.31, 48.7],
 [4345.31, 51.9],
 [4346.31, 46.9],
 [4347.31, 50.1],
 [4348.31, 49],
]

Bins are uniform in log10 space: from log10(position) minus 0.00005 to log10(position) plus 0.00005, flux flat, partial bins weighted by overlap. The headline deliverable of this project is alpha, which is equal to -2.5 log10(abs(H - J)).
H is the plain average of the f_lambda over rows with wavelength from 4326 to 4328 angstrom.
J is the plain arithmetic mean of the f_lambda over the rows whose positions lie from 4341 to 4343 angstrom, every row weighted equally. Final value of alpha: -3.6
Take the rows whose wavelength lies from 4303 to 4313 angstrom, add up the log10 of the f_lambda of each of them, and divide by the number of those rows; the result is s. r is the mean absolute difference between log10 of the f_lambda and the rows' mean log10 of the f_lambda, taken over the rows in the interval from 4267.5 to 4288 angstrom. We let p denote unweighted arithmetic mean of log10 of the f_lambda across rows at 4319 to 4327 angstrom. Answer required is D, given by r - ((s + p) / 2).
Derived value -1.70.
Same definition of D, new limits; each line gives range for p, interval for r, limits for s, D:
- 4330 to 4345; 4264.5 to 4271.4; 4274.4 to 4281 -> -1.70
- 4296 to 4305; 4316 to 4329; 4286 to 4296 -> -1.68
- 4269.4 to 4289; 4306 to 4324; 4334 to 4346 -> -1.73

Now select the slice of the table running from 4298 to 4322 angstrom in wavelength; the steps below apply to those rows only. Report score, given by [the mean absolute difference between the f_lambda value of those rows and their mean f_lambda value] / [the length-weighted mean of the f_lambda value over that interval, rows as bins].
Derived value 0.064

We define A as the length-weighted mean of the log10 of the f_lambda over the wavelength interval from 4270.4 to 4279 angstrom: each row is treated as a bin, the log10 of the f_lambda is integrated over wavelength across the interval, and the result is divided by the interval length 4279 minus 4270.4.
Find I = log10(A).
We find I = 0.238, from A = 1.73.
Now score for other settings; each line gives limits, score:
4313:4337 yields 0.064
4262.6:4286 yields 0.085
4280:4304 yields 0.079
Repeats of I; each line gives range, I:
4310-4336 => 0.237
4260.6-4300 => 0.242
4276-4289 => 0.244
